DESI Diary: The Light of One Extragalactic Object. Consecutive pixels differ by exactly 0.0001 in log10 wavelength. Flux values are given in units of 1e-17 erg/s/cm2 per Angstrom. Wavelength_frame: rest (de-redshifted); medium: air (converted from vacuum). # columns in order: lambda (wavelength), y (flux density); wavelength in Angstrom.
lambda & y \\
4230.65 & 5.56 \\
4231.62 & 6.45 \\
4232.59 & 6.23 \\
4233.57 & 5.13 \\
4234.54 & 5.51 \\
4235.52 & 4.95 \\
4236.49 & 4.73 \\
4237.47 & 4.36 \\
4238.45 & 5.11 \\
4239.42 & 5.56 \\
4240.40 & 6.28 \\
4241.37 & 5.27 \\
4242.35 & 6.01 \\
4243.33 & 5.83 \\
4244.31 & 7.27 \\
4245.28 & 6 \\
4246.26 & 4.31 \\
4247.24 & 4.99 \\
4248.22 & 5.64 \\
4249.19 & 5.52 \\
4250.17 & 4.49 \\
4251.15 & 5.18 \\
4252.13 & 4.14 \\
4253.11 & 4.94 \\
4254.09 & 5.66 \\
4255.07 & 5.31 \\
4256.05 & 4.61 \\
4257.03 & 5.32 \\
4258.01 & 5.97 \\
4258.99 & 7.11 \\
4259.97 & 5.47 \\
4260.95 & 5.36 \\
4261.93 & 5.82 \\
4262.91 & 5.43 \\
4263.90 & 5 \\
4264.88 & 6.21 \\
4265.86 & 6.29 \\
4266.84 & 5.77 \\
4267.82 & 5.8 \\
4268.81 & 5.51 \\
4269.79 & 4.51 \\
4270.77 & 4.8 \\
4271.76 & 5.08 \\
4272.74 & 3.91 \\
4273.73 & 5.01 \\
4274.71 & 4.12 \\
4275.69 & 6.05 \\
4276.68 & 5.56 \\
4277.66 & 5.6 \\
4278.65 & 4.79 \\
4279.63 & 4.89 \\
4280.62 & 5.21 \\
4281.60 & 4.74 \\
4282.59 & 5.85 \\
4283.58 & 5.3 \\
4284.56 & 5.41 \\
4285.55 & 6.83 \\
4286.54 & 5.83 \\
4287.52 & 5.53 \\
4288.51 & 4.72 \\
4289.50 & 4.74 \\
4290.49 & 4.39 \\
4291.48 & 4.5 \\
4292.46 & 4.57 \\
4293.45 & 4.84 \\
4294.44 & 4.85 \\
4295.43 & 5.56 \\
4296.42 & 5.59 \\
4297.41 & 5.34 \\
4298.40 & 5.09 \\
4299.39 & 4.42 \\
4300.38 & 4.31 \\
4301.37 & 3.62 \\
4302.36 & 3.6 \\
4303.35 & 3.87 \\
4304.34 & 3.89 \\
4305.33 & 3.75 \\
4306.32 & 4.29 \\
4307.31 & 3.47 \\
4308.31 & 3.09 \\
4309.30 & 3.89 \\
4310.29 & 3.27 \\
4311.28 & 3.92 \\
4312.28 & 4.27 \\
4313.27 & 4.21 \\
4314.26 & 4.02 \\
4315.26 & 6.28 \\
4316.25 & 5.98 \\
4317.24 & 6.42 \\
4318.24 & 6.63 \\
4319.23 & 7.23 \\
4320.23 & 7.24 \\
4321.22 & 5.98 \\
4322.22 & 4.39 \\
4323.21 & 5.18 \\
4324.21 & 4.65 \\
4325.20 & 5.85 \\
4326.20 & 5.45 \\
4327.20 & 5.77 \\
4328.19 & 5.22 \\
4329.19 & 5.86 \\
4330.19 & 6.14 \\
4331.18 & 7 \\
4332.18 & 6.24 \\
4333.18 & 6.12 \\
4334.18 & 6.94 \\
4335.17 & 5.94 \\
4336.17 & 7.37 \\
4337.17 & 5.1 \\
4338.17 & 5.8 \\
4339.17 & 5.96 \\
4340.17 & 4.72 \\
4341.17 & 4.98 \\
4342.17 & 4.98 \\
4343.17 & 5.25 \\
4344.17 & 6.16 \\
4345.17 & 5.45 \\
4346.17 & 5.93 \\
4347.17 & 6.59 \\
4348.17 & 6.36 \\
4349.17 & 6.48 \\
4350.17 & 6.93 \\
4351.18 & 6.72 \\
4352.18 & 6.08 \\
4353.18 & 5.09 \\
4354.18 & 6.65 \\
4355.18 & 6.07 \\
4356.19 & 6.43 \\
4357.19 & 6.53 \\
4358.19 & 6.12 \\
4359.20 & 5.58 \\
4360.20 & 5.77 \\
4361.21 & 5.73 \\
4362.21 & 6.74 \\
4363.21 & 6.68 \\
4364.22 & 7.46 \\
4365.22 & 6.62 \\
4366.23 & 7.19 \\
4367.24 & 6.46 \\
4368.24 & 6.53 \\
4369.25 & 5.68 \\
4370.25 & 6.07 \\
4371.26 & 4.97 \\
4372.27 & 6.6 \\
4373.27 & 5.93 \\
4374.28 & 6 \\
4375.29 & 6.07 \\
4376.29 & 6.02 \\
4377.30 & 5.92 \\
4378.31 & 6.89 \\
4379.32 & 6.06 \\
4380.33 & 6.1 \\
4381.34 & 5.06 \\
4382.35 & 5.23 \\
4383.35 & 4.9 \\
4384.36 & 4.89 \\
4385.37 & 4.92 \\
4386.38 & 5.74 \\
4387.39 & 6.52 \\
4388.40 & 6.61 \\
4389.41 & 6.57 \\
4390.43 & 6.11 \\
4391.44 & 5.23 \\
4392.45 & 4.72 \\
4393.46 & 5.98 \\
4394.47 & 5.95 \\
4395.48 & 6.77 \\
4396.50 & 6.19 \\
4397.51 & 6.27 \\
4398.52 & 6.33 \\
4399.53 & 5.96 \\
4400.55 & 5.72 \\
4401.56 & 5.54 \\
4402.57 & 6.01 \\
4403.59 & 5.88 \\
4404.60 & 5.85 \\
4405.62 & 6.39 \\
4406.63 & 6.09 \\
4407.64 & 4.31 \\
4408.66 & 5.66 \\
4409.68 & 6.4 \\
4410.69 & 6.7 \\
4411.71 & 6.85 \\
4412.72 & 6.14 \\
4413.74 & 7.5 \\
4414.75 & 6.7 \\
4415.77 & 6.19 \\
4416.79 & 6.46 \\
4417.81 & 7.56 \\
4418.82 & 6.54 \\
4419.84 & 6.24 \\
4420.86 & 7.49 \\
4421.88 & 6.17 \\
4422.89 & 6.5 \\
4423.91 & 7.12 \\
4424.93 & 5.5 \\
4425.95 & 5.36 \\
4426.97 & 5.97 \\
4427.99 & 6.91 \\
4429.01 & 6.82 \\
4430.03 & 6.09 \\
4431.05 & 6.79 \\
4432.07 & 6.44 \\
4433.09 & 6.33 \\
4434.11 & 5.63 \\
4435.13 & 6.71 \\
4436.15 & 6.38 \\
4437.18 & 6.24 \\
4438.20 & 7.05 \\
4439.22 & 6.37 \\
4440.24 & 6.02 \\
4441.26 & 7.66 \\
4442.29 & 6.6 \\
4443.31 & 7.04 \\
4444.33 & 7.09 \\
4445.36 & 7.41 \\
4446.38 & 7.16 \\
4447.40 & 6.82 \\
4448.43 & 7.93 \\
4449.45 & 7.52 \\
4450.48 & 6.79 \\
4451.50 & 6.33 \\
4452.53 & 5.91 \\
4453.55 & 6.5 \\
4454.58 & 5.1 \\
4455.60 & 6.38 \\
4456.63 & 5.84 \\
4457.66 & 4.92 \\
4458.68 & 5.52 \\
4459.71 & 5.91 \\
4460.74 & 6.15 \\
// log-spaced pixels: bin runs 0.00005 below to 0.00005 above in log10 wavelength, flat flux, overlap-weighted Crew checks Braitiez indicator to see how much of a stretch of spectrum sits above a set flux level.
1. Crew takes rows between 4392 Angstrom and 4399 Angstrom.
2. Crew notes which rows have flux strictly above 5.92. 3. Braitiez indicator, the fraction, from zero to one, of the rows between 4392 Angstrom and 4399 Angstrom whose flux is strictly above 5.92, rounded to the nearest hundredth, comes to 0.86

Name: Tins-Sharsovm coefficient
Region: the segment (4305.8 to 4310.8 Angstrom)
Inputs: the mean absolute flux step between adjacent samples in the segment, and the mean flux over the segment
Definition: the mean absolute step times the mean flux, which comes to 2.4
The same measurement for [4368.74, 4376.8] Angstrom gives 3.4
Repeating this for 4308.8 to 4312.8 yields 2.1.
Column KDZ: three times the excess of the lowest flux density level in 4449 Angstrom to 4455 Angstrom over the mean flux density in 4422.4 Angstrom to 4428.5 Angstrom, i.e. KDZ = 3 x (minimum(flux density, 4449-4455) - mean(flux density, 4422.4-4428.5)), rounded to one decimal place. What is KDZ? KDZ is -3.4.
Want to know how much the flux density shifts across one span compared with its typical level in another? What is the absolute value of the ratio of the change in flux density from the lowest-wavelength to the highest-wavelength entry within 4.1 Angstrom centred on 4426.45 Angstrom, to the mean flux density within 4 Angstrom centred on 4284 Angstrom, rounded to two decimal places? 0.24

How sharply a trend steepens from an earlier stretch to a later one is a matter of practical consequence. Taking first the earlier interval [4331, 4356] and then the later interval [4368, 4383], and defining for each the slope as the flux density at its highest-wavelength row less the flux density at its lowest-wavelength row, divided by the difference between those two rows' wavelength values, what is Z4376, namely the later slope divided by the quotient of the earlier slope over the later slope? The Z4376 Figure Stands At -0.22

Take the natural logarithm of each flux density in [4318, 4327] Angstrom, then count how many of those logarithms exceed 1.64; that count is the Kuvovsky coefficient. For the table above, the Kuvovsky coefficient 7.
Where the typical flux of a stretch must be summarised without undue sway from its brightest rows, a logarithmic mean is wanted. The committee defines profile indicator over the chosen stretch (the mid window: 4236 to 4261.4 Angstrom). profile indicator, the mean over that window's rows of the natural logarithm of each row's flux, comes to 1.68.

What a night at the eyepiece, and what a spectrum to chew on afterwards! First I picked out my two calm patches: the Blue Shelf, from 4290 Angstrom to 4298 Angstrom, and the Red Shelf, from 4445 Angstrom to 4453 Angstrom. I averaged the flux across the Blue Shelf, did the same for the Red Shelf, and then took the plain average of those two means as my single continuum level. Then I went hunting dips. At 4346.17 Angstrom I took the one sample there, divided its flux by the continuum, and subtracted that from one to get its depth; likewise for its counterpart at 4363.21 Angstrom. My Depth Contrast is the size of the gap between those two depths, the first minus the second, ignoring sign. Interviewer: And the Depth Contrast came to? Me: 0.1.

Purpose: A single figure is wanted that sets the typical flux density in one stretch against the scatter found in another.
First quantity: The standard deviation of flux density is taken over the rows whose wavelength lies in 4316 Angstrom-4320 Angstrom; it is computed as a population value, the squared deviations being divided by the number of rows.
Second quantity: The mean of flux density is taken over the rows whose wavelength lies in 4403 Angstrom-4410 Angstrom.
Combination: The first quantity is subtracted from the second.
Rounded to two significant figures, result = 5.3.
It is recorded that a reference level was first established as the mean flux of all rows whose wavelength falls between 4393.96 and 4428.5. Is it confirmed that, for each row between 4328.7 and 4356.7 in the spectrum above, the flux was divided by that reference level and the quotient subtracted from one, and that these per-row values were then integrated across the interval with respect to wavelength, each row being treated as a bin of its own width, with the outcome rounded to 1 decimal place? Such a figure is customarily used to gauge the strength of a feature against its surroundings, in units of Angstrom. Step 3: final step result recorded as 1.0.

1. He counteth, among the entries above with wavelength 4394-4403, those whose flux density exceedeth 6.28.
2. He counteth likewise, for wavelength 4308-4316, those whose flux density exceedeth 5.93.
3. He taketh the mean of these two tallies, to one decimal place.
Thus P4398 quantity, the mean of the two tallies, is 1.5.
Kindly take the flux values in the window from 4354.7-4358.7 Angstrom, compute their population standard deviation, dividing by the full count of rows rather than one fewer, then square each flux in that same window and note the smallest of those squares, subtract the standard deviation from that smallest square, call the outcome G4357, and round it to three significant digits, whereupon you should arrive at 36.6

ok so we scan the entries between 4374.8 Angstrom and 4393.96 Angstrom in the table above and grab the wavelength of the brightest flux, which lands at 4378.31 Angstrom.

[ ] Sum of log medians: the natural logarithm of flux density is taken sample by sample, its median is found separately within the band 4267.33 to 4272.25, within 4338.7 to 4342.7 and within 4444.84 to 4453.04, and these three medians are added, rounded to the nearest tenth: 5.2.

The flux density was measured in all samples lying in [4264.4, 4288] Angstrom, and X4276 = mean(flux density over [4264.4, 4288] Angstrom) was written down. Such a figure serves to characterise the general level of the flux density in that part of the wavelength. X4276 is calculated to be 5.4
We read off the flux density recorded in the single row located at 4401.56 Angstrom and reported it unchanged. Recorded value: 5.54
